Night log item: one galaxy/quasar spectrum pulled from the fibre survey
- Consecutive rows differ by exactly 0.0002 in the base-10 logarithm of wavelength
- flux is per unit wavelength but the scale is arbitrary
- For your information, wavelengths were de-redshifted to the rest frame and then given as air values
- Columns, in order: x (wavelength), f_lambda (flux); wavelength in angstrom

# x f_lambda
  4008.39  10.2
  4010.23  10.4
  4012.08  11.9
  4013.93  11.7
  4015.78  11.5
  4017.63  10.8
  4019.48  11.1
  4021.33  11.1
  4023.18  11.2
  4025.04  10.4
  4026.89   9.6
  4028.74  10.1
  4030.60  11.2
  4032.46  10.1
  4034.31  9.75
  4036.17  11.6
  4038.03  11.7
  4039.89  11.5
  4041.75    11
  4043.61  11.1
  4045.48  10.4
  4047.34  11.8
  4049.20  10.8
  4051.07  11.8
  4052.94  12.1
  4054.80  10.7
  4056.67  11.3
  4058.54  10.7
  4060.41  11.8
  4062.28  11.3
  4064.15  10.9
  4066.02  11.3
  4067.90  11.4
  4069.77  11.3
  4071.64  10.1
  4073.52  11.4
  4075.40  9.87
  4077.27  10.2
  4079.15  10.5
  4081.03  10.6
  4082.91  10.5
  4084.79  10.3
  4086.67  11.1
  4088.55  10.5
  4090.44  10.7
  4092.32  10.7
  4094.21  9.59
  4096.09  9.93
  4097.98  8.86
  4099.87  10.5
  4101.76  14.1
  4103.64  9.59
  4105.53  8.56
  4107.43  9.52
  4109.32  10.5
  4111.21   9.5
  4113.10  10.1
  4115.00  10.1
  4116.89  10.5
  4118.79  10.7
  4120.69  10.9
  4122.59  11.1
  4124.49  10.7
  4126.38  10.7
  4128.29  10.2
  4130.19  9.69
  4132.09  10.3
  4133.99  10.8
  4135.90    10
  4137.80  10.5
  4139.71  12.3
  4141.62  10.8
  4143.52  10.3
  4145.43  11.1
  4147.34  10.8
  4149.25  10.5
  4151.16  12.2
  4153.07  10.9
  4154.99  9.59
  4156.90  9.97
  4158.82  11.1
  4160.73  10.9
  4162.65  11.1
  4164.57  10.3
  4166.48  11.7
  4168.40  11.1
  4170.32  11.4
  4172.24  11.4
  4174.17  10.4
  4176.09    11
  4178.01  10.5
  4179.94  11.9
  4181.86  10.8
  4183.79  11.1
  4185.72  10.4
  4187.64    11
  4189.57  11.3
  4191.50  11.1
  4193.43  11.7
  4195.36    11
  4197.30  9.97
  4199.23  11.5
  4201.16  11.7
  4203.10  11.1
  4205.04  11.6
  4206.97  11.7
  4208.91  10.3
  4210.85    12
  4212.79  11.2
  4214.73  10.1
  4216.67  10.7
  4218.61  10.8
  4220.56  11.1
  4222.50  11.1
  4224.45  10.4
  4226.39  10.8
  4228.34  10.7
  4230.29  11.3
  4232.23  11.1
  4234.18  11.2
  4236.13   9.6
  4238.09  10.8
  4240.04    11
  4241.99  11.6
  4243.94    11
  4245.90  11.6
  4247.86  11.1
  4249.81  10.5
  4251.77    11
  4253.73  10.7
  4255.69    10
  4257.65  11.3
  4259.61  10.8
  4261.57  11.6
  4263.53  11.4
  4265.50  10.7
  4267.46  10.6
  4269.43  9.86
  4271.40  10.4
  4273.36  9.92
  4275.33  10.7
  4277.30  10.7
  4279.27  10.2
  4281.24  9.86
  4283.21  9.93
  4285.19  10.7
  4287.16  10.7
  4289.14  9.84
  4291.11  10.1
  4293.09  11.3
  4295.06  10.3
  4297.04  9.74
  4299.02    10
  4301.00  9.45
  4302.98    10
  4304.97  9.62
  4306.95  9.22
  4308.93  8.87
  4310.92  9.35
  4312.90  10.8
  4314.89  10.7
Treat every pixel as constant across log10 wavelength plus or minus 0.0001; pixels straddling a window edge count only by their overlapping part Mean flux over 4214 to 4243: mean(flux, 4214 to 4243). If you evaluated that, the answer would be 10.8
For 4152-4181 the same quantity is 10.9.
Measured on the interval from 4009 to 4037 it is 10.8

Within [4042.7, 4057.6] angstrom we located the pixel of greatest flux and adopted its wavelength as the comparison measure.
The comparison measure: 4052.94 angstrom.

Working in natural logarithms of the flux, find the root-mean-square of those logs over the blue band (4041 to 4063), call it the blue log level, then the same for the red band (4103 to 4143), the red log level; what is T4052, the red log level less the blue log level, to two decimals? -0.08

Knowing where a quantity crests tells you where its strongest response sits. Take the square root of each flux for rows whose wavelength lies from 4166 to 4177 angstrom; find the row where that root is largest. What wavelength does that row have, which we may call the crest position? 4166.48 angstrom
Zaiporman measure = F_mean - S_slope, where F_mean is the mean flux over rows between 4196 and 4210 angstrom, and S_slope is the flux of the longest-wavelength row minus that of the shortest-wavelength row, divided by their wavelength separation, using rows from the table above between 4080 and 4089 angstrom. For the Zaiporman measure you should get 11.1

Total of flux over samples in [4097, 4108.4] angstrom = 61.1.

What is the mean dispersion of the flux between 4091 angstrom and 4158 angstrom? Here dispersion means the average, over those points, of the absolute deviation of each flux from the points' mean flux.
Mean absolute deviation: 0.66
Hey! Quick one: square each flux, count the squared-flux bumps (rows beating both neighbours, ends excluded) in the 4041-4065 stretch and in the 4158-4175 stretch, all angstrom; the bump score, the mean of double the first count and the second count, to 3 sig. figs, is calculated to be 6.00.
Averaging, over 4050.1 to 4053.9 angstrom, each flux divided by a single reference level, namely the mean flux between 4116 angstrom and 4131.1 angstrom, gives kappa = 1.13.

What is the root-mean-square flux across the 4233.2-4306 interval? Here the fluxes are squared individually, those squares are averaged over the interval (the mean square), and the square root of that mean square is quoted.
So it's 10.6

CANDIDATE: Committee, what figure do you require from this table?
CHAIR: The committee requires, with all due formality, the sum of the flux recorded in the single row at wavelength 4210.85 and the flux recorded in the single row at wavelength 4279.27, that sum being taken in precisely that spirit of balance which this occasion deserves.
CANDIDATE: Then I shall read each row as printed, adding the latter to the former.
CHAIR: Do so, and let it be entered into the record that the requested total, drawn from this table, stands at 22.2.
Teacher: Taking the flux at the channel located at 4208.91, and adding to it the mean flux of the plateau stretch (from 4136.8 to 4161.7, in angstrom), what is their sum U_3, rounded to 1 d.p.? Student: 21.1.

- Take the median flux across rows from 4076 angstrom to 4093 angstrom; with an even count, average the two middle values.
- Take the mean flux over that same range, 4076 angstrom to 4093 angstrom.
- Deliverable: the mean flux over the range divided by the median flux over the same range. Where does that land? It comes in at 1.01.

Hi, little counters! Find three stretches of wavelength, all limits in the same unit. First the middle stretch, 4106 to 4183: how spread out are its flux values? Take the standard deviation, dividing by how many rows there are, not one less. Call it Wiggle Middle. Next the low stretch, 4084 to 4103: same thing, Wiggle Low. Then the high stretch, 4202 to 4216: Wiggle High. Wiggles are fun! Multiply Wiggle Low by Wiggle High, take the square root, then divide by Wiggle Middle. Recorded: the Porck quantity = 1.42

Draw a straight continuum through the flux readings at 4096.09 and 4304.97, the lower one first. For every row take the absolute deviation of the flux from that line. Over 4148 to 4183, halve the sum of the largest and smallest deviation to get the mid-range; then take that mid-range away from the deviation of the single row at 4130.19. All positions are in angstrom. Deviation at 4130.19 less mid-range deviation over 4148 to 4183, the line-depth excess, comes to -1.1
